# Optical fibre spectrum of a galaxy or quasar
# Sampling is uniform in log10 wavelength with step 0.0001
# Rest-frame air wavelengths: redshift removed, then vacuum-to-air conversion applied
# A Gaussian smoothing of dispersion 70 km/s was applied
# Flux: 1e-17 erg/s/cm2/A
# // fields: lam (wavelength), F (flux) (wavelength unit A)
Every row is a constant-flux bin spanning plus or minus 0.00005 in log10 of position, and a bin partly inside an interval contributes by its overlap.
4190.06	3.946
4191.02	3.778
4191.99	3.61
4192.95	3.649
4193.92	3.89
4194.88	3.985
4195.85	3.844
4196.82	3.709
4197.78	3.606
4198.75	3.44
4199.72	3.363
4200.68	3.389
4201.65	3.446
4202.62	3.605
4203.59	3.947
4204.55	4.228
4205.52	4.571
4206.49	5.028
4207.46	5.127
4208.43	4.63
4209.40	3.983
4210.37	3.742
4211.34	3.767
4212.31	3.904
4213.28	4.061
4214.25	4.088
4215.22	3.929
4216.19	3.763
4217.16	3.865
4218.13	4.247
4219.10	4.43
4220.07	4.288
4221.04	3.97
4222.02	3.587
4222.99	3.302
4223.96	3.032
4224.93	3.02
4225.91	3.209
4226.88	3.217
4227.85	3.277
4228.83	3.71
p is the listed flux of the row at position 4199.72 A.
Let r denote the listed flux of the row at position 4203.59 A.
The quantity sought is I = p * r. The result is 13.3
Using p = 3.363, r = 3.947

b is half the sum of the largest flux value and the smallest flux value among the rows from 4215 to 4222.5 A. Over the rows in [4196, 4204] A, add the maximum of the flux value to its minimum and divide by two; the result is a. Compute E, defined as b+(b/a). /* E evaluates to 5.11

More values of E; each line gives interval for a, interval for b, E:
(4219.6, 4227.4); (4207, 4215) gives 5.65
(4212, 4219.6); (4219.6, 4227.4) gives 4.55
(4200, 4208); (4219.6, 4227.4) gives 4.51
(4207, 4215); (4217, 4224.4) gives 4.57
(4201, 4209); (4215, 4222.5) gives 4.94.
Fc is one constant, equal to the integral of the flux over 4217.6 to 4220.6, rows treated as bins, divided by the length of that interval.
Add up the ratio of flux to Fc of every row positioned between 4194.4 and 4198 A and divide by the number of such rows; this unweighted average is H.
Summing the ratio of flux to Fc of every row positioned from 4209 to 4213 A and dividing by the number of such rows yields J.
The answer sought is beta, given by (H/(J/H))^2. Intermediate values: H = 0.877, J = 0.89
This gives 0.7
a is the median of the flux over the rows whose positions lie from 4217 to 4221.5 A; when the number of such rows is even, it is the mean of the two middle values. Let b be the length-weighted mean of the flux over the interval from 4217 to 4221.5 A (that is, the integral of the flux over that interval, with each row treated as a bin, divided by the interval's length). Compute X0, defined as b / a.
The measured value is 0.99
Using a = 4.2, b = 4.19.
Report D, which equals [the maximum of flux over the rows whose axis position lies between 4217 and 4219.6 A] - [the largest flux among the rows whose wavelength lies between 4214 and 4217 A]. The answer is 0.3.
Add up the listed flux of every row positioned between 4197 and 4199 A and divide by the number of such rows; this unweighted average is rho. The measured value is 3.5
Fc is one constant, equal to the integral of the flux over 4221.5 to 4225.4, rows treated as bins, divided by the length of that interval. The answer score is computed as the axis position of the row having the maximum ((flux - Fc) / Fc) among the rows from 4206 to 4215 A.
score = 4207.46 A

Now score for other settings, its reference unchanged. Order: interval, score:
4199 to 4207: 4206.49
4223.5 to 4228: 4227.85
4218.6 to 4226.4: 4219.10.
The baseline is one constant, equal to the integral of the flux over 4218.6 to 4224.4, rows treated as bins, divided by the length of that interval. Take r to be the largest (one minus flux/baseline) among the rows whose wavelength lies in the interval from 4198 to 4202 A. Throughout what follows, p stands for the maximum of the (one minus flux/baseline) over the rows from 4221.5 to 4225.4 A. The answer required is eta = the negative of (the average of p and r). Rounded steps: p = 0.20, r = 0.11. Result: -0.15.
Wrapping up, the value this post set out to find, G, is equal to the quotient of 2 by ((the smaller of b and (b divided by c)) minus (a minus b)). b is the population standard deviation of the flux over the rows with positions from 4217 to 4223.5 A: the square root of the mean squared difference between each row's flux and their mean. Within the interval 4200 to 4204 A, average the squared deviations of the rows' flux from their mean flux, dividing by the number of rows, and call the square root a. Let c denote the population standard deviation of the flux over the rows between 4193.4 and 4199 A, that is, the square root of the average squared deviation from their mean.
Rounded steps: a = 0.22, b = 0.38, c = 0.18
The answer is 3.7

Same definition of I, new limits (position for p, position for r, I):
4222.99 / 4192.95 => 12.0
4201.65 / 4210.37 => 12.9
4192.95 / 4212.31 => 14.2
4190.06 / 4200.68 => 13.4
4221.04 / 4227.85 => 13.0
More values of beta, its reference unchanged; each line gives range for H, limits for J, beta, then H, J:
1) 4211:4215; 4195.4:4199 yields 1.0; 0.916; 0.85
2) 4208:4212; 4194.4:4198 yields 1.0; 0.933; 0.88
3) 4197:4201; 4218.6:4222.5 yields 0.5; 0.799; 0.94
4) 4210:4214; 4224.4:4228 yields 1.2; 0.896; 0.74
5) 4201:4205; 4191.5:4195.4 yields 0.8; 0.882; 0.88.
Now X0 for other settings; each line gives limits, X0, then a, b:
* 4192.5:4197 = 0.99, 3.8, 3.82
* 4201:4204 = 1.01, 3.6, 3.64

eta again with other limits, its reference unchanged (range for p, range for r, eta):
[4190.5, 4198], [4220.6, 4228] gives -0.12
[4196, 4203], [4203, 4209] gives -0.03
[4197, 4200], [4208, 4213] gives -0.06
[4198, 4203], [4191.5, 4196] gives -0.08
